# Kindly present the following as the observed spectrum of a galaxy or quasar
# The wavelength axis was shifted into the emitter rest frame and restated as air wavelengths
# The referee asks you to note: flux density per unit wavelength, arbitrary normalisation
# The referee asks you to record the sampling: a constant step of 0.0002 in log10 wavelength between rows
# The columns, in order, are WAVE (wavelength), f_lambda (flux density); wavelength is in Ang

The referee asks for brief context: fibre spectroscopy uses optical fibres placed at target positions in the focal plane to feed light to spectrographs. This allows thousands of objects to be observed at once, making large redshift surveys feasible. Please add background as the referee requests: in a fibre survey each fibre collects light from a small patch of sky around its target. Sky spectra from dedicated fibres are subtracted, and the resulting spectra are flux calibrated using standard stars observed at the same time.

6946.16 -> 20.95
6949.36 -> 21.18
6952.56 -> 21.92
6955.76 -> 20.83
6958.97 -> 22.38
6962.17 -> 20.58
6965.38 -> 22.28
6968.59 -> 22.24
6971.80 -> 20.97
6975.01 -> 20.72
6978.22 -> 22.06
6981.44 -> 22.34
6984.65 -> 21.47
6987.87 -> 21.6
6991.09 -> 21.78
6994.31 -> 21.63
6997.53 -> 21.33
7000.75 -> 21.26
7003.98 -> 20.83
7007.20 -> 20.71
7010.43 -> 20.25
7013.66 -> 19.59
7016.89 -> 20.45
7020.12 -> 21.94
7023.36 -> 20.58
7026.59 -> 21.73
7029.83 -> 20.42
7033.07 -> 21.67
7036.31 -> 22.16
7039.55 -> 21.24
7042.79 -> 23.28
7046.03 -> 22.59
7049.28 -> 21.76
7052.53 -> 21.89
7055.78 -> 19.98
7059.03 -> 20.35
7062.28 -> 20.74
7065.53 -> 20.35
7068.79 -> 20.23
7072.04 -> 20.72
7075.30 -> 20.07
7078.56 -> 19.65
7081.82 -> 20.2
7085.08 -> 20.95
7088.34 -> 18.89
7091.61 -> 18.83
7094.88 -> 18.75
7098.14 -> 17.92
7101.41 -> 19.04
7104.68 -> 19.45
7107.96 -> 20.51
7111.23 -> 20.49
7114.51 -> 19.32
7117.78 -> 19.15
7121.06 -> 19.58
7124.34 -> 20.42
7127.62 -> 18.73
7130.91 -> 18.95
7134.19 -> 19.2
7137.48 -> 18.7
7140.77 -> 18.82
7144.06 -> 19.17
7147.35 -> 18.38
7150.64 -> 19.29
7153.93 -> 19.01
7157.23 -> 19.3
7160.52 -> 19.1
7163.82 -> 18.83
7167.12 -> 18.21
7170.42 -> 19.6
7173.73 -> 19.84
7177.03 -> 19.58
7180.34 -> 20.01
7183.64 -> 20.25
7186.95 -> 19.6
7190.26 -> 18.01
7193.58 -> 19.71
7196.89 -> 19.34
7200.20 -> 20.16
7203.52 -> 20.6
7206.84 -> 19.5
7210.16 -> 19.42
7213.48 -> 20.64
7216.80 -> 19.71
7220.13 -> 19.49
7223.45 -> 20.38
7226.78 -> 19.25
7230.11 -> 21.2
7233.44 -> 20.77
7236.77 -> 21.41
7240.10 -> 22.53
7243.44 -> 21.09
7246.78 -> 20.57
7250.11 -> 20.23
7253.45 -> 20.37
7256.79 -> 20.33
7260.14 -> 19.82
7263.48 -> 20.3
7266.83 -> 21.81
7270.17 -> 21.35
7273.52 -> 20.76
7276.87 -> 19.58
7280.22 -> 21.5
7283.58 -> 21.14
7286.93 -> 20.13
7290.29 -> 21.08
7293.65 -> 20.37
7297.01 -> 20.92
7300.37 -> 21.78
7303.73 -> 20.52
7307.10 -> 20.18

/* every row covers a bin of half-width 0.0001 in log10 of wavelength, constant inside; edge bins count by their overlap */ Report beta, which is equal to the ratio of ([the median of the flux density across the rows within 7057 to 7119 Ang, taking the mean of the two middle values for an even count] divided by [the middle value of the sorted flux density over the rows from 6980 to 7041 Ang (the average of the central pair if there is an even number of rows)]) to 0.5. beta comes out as 1.88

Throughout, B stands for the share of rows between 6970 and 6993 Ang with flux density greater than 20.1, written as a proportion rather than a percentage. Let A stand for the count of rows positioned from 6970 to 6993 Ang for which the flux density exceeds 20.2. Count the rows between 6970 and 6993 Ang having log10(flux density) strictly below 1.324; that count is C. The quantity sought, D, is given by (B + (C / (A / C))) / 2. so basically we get 0.8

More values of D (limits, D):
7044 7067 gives 1.8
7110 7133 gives 12.4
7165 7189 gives 24.6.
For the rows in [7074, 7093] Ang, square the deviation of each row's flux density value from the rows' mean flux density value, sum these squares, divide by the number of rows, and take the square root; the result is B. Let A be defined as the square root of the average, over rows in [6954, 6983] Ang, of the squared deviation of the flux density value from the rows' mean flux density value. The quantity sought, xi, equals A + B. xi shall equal 1.49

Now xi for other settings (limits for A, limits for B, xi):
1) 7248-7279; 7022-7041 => 1.29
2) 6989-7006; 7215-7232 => 1.03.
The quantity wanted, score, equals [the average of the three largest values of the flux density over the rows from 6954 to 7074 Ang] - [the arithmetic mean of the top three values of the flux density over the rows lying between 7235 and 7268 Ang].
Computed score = 0.8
